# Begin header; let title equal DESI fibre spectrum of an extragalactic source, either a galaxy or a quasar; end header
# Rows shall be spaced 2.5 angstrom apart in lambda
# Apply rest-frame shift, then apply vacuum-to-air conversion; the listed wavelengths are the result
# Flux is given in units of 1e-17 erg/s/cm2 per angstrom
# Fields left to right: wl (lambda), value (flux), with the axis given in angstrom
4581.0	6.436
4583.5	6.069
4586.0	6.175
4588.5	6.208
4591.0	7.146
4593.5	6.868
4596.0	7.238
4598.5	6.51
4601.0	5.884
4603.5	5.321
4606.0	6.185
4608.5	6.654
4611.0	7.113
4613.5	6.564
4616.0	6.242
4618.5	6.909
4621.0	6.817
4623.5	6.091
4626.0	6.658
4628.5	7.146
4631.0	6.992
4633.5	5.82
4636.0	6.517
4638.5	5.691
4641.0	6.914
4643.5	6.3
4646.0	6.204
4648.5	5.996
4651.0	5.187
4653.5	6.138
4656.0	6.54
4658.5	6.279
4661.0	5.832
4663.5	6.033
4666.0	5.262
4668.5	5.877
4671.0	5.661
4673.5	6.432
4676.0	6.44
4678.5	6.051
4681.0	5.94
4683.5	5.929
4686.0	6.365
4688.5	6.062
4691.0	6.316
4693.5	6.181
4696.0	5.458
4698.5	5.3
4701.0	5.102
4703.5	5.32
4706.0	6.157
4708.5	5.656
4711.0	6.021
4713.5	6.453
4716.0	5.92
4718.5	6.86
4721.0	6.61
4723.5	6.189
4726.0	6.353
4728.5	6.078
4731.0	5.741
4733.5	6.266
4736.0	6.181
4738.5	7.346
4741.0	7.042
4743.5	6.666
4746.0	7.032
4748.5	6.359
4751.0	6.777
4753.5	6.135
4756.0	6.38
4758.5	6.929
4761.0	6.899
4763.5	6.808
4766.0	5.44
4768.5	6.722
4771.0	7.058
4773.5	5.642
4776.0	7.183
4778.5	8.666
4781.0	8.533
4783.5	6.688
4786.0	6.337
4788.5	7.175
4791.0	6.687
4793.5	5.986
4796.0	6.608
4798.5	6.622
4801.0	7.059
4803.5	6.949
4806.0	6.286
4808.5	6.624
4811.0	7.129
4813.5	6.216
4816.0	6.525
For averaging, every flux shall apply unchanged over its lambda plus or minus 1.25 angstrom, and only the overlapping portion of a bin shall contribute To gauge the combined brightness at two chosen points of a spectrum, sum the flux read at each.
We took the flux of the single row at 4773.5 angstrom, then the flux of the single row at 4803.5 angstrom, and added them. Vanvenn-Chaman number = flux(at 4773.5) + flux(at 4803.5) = 12.6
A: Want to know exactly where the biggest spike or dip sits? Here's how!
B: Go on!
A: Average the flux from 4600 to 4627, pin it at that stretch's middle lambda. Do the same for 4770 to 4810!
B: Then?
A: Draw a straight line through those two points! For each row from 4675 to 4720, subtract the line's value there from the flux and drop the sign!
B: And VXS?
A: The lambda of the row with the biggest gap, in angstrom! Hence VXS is 4701.0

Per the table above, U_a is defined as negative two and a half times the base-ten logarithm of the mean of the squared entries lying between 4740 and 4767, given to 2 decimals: -4.10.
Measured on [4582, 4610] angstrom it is -4.03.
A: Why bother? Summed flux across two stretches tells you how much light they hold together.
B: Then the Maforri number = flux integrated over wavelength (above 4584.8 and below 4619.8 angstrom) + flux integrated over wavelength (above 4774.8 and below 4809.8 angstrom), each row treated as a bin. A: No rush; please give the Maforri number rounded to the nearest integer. 471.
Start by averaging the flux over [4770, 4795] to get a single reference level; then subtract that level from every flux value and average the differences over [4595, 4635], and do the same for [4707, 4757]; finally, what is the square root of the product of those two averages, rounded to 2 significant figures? 0.54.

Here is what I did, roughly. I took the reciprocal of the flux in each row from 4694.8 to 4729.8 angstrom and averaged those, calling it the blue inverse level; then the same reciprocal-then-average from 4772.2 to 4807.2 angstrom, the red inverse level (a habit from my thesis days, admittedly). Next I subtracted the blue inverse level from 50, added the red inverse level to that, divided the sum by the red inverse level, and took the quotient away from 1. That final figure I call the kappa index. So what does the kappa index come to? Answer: -339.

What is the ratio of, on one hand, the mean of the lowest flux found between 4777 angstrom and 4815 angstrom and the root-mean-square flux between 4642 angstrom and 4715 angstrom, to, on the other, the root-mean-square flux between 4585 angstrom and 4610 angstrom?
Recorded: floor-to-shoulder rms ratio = 0.93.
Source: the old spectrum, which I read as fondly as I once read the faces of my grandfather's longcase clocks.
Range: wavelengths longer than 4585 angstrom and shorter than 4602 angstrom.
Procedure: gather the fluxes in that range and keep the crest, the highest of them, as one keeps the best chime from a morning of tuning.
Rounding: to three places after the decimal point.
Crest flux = 7.238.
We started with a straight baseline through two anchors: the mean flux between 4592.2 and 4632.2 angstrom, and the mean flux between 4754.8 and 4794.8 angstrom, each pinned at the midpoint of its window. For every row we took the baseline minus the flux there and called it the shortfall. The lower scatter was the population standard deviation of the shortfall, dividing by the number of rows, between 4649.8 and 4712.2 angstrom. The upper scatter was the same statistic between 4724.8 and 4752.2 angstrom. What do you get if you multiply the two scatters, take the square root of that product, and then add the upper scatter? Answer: 0.89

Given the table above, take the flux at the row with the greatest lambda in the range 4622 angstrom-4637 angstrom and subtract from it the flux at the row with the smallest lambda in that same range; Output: 0.43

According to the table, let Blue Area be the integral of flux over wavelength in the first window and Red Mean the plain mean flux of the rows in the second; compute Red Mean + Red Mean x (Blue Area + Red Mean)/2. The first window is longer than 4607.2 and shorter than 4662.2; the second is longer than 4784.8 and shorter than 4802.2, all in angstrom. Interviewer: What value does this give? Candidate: 1196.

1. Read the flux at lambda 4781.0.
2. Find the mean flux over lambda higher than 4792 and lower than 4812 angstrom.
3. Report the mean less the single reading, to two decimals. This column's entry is -1.88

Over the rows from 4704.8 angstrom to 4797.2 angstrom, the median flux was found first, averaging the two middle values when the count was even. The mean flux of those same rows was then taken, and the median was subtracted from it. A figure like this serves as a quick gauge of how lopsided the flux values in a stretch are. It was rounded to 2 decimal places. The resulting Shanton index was -0.02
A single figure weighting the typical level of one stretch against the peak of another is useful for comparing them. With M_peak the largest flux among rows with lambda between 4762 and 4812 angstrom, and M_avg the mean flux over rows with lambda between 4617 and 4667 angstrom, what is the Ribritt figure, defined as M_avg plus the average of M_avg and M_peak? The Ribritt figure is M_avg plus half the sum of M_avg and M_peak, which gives 13.7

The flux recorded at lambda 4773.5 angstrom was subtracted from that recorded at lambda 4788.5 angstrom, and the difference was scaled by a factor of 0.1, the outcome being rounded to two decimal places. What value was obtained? 0.15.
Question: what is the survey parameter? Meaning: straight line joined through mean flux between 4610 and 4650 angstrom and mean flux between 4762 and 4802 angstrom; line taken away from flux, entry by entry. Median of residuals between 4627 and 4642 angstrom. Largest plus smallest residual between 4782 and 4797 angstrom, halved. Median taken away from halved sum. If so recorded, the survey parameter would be -0.5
